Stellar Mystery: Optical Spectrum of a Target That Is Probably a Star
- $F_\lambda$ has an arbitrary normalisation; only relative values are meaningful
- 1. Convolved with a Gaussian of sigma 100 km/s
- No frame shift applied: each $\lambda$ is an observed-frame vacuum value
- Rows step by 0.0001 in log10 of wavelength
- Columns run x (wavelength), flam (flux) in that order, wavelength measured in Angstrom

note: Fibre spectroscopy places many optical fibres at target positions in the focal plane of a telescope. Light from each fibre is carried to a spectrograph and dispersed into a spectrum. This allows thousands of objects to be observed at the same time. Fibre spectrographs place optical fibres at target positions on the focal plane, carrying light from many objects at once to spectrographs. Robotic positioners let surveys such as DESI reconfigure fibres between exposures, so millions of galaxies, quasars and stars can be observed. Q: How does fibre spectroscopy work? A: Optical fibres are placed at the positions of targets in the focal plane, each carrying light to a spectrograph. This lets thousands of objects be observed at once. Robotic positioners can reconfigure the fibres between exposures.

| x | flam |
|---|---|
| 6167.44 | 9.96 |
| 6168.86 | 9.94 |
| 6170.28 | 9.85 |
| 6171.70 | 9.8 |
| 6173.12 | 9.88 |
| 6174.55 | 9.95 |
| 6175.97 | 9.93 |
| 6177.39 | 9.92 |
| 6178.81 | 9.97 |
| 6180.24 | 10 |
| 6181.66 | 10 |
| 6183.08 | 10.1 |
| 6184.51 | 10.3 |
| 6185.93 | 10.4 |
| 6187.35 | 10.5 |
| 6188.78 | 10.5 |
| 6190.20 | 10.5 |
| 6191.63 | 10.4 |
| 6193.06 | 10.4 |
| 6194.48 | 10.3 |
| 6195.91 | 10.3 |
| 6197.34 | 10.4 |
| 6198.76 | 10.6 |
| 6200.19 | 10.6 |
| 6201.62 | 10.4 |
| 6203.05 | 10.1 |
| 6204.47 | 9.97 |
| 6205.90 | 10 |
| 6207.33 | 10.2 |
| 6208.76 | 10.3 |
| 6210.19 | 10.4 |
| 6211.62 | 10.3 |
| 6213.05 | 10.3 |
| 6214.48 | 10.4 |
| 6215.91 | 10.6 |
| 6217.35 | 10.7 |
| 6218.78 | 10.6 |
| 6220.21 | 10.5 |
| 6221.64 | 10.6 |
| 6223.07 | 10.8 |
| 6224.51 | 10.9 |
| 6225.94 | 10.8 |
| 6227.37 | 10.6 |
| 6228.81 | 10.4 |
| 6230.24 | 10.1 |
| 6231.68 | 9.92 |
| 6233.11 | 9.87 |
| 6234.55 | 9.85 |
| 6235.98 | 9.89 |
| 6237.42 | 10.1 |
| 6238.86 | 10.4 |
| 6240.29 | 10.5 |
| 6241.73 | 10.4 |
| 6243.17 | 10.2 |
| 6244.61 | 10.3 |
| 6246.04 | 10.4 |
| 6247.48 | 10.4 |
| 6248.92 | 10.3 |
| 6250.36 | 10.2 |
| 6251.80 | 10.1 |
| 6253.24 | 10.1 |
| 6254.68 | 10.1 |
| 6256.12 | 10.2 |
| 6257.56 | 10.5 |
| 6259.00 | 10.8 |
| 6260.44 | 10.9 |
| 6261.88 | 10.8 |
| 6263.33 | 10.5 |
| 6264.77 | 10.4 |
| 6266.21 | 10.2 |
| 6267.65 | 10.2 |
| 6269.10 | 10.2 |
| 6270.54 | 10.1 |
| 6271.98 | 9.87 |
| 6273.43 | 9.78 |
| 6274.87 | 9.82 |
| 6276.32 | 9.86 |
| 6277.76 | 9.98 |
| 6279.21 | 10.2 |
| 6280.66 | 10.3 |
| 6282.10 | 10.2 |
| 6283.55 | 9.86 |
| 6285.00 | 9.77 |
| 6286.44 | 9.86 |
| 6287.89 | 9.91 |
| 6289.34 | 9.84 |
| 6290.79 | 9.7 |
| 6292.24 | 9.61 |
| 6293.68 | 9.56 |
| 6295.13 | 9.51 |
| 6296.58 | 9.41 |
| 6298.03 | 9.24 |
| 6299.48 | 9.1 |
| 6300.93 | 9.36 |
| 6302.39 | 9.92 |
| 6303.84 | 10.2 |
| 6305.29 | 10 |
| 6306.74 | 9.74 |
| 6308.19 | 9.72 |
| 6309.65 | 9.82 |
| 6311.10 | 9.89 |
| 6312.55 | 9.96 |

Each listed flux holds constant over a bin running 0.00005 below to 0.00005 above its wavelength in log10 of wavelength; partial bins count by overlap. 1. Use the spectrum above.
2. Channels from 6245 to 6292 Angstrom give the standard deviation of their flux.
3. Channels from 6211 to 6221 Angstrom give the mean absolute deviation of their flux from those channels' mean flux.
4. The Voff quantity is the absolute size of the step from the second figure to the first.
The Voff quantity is 0.18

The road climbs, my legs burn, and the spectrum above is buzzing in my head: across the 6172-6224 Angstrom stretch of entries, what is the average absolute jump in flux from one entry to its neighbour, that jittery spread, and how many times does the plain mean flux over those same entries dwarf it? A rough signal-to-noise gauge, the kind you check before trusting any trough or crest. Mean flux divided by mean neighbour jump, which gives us 111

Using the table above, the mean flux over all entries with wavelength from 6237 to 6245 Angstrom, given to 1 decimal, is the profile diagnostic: 10.3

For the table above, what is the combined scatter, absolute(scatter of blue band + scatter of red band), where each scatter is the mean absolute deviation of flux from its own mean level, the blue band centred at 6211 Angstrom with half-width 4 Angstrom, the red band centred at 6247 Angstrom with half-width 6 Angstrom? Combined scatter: 0.15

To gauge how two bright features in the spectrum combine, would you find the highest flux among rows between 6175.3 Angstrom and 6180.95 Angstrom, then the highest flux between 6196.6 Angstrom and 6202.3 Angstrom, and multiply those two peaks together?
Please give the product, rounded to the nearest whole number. 106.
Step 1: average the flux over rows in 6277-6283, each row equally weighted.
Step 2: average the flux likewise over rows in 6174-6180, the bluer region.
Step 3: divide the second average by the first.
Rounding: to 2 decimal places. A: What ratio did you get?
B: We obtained 0.98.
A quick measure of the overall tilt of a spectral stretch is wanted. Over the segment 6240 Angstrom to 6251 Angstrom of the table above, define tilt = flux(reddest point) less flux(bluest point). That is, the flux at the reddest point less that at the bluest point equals -0.30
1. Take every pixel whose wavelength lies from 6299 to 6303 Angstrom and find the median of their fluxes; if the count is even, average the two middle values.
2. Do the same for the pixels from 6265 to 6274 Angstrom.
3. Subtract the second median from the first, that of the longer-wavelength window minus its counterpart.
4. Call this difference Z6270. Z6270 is -0.8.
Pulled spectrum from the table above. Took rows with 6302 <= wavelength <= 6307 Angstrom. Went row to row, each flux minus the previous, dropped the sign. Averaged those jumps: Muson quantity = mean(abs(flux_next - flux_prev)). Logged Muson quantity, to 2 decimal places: 0.25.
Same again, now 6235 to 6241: 0.20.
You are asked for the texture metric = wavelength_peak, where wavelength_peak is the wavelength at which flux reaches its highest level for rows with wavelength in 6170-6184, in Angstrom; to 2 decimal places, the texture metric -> 6183.08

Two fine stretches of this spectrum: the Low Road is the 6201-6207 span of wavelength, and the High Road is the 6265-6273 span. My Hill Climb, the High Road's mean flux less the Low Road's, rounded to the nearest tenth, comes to 0.0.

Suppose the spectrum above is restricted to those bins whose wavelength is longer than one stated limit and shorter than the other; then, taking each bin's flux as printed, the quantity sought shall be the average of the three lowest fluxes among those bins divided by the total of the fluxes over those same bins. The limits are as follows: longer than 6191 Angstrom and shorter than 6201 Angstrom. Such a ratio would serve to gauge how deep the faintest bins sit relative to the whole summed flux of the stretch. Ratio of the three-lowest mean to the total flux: 0.14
